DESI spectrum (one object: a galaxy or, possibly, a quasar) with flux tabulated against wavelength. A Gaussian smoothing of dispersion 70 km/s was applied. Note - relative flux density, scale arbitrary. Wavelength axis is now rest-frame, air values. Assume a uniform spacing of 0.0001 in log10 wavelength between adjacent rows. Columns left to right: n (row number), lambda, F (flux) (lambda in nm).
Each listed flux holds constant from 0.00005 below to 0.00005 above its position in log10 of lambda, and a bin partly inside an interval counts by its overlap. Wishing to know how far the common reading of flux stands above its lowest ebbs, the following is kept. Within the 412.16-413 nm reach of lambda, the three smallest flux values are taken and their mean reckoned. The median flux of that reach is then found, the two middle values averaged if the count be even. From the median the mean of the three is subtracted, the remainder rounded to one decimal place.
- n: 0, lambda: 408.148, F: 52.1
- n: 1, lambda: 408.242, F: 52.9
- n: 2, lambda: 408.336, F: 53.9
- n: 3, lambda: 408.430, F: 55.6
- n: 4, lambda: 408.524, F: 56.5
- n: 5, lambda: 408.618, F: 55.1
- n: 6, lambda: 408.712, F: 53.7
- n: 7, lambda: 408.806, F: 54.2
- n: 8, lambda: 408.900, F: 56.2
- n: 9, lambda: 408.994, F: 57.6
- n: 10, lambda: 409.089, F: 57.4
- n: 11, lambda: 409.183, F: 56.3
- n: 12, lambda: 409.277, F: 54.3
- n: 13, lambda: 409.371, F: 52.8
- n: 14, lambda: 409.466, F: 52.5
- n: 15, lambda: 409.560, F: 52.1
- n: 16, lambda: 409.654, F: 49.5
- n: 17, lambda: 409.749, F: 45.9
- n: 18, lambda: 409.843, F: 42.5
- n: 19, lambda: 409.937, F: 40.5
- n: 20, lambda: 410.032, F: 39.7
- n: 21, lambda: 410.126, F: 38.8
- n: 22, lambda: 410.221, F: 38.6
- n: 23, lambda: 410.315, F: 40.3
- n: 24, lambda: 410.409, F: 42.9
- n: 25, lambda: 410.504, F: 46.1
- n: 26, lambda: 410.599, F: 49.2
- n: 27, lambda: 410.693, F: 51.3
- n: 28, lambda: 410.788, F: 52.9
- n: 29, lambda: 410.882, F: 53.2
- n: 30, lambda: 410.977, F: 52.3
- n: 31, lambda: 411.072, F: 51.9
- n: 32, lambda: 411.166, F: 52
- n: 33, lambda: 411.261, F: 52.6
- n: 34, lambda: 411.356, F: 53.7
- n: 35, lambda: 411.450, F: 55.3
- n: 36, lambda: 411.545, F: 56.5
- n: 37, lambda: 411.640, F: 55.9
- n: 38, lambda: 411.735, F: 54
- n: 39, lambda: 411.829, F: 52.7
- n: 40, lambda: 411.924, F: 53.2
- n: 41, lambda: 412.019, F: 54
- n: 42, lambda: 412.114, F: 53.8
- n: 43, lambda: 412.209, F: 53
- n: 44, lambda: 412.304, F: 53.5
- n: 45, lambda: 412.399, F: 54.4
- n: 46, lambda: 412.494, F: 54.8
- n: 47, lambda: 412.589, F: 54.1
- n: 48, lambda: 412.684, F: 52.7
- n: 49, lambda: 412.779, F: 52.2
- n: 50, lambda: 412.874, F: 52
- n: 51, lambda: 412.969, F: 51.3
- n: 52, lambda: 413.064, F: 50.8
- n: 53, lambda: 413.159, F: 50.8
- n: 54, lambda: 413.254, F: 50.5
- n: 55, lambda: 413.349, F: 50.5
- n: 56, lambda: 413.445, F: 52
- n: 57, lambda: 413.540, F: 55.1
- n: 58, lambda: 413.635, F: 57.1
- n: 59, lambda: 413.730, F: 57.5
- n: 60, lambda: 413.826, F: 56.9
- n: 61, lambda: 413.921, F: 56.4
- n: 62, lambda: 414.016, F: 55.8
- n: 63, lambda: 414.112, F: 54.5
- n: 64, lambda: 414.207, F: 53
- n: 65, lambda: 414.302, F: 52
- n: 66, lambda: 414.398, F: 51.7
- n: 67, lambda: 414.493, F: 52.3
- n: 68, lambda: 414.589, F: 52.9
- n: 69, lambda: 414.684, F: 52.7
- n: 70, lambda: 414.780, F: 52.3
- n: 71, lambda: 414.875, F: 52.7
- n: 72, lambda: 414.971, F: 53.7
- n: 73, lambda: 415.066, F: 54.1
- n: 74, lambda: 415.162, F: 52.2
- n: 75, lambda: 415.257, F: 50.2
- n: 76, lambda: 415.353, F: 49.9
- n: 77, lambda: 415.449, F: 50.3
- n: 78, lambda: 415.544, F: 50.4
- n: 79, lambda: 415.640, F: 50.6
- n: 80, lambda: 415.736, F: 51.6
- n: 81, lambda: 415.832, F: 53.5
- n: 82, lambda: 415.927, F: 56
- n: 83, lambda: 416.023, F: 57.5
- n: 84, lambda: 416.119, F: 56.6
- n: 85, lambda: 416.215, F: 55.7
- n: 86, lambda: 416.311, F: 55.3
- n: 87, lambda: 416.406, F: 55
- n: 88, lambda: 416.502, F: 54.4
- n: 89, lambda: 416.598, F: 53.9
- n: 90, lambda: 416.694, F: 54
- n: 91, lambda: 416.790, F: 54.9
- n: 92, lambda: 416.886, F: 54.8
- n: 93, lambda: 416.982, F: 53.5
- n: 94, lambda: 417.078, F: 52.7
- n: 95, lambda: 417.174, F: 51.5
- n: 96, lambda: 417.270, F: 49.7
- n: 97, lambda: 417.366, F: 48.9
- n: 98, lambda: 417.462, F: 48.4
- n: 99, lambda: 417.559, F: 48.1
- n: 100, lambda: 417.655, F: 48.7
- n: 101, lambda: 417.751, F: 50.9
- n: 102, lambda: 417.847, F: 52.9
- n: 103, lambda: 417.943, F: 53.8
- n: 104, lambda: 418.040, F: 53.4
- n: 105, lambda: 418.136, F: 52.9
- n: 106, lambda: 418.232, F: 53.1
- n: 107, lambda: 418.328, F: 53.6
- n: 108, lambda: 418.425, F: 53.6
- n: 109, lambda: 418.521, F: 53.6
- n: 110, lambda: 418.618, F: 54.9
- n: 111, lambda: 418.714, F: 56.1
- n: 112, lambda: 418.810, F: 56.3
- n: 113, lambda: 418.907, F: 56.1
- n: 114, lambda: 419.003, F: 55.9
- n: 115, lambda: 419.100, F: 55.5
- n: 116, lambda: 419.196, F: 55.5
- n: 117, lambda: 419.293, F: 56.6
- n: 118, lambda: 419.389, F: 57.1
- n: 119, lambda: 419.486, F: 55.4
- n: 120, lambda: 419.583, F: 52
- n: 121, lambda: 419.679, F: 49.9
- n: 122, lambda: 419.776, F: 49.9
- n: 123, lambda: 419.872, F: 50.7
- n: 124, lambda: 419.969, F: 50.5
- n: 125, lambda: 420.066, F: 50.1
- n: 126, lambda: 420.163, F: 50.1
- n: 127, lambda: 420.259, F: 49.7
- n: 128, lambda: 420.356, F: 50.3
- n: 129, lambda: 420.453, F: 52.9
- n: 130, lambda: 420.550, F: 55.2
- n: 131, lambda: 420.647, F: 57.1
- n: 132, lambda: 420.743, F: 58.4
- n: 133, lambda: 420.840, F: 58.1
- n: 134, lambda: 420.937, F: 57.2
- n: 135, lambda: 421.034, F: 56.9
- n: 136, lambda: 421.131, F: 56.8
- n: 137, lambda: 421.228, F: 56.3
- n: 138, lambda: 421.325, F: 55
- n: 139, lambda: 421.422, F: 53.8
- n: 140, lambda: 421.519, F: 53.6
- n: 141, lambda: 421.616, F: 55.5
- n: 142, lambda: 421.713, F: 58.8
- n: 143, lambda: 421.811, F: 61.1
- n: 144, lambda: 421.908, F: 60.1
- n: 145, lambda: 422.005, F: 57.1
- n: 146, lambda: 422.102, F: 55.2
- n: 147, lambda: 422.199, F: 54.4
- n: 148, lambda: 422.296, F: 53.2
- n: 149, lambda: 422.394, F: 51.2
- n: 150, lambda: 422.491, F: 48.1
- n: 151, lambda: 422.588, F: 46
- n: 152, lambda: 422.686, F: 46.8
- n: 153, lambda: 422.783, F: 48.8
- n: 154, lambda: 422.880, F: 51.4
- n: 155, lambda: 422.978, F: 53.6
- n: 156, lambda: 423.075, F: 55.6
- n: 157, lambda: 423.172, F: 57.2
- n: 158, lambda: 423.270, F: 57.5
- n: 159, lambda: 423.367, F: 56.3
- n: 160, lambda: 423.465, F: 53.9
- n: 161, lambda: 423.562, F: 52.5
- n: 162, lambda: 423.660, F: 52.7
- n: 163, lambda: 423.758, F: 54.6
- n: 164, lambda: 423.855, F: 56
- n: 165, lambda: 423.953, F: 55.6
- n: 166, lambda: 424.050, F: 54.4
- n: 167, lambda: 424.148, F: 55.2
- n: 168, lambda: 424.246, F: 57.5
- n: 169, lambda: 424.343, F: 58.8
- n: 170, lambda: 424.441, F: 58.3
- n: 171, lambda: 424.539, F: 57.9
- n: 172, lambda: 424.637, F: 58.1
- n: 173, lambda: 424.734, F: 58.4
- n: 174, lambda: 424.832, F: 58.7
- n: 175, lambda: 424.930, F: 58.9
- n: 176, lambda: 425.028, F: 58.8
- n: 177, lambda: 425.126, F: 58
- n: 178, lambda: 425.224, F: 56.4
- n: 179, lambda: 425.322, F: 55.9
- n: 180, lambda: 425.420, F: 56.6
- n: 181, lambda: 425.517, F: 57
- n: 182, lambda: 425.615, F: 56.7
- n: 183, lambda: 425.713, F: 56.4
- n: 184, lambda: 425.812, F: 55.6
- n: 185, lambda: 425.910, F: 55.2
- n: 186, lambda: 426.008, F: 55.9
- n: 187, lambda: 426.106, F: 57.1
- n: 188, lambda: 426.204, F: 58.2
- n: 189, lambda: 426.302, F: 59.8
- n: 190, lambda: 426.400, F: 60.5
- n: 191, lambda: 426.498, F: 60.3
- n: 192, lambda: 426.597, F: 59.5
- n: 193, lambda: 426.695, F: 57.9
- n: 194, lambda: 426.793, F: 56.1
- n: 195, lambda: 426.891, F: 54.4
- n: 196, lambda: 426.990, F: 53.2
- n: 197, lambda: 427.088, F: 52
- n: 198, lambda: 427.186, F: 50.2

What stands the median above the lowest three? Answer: 1.2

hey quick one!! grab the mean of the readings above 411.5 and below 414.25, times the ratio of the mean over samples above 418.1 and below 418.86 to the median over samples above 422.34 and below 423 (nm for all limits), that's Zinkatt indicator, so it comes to 59.8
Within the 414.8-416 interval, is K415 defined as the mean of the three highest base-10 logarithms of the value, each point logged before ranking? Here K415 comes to 1.74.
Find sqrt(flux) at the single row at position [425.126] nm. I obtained 7.62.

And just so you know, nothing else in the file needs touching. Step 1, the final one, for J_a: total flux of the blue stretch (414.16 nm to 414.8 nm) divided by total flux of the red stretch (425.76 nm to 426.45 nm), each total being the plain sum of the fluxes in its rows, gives 0.91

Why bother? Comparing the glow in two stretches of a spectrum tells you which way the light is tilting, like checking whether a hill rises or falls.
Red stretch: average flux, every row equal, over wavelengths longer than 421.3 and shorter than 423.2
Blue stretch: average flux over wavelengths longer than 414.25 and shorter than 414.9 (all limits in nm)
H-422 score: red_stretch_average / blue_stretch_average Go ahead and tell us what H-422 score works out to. 1.03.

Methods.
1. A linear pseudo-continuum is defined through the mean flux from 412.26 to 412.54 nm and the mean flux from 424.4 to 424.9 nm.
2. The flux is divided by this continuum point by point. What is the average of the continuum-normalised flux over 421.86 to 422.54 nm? 0.943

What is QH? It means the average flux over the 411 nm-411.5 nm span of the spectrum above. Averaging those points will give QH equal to 53.1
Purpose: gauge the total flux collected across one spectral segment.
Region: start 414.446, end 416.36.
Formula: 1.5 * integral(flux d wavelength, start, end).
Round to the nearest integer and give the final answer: 152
